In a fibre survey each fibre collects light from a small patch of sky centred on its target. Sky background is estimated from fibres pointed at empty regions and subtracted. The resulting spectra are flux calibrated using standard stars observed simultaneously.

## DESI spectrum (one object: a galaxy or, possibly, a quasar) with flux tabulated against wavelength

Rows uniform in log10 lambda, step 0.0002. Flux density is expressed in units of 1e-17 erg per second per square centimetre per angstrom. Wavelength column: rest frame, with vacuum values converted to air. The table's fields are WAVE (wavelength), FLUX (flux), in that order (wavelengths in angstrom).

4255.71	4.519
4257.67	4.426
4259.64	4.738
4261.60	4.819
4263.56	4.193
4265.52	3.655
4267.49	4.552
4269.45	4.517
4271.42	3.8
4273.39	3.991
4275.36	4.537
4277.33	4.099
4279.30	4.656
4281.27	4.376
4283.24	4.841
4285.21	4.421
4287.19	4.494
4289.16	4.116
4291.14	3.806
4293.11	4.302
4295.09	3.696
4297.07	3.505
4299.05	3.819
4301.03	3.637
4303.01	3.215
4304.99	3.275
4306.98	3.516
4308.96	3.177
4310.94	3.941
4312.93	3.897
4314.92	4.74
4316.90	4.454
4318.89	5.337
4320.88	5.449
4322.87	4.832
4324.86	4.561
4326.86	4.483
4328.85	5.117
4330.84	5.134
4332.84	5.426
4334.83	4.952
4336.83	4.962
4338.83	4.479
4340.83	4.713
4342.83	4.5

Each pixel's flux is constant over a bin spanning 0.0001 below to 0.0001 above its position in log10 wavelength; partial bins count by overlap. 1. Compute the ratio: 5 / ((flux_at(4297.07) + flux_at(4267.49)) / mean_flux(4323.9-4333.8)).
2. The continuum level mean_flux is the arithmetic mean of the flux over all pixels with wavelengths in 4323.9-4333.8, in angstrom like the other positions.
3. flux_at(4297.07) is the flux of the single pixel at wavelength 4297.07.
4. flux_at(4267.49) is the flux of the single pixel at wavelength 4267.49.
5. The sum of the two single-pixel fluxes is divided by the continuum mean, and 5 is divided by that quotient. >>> 3.1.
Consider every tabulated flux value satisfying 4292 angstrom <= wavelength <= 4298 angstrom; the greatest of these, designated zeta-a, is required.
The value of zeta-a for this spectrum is 4.302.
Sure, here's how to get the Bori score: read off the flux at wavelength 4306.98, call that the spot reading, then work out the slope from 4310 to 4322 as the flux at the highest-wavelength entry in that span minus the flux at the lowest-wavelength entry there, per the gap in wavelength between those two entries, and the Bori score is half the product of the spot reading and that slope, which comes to 0.27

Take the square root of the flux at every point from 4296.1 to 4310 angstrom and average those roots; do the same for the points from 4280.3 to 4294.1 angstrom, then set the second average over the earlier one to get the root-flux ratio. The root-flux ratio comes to 1.12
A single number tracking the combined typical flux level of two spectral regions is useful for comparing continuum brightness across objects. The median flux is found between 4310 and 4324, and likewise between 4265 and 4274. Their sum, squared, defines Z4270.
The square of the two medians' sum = 76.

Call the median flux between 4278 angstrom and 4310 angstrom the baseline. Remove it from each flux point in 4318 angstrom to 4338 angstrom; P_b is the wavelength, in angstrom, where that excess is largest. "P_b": 4320.88 angstrom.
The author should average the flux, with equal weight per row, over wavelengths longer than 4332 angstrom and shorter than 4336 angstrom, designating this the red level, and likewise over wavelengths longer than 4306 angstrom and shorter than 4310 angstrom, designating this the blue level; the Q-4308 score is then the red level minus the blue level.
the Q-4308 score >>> 1.8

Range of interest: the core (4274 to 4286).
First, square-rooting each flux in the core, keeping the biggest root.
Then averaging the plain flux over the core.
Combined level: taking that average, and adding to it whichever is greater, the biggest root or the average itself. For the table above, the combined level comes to 9.0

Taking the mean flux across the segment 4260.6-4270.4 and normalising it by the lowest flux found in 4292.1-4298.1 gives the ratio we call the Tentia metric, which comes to 1.24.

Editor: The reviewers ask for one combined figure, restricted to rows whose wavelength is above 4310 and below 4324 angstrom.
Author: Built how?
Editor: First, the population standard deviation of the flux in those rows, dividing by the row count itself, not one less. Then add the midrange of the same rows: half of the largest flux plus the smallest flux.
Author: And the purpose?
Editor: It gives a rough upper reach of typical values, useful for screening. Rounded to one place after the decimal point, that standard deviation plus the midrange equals 5.2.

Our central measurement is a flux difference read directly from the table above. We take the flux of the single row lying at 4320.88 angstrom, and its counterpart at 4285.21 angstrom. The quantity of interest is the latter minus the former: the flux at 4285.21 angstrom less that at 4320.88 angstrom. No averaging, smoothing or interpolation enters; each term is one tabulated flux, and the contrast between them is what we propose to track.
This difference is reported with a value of -1.0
